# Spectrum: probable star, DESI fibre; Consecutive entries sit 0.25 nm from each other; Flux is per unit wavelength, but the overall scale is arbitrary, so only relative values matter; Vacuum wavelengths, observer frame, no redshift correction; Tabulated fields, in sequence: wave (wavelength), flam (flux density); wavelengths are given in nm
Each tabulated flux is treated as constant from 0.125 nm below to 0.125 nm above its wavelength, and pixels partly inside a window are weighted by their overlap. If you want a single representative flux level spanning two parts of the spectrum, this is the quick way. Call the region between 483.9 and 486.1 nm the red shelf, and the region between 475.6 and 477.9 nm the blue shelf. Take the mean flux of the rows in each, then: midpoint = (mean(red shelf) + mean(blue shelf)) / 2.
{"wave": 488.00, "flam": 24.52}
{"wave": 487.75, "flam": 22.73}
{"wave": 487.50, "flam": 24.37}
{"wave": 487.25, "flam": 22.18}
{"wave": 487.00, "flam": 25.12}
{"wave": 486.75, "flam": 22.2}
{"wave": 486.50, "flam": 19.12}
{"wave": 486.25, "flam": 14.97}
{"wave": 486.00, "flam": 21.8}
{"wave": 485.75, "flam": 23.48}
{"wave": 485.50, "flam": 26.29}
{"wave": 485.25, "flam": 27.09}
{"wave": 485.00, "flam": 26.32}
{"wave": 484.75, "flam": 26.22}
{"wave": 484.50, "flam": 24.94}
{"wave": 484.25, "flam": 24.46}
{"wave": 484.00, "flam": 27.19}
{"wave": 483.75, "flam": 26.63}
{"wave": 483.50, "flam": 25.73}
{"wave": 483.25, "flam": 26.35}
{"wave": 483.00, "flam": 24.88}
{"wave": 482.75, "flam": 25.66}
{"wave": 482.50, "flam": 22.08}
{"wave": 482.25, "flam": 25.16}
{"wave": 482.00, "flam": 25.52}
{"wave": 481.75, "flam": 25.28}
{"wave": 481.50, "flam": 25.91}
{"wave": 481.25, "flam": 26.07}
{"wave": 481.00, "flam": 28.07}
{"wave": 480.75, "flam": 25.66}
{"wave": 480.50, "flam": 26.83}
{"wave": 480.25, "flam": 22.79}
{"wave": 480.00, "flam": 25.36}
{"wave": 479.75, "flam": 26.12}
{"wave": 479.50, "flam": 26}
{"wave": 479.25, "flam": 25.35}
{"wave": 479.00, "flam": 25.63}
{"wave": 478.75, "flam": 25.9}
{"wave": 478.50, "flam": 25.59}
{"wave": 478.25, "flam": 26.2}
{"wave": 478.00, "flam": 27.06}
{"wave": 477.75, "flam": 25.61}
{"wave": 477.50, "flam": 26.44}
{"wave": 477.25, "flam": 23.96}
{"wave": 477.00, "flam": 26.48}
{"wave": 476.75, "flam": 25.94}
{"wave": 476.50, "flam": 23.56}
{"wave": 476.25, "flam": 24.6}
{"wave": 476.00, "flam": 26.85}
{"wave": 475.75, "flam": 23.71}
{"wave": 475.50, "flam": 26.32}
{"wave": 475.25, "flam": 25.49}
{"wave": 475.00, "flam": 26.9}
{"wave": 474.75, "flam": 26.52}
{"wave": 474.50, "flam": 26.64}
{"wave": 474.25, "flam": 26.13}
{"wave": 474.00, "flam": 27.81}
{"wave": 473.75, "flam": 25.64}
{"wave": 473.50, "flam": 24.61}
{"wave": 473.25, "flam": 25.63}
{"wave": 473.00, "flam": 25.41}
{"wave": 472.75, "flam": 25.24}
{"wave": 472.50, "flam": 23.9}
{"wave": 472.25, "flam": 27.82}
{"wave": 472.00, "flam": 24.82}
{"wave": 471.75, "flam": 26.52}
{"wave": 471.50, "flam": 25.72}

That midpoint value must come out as 25.3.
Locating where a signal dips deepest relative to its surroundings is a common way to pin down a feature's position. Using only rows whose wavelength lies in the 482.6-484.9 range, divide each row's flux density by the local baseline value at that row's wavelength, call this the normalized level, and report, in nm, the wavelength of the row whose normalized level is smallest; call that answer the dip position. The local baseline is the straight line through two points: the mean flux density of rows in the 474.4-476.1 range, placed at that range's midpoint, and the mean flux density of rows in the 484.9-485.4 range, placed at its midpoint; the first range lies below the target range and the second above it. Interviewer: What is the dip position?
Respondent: 484.25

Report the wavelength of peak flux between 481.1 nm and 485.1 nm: 484.00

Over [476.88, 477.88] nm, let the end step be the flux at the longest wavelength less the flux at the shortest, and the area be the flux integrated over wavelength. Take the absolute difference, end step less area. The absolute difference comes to 26.5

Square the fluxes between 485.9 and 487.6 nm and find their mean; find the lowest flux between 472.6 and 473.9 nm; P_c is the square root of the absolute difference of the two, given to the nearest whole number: 21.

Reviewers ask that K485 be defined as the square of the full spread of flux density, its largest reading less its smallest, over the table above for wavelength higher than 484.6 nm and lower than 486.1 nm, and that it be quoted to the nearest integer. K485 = 28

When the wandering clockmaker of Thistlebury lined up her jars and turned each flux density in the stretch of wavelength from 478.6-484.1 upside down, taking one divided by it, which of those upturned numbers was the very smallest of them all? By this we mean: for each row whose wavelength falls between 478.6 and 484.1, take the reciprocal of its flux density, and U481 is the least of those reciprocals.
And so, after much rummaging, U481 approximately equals 0.0356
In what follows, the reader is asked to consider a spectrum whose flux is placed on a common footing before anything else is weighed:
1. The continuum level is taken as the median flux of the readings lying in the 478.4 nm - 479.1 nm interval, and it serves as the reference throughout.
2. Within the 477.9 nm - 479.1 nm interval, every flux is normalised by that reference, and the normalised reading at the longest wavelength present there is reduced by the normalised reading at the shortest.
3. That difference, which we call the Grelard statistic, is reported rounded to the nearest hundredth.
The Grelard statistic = -0.06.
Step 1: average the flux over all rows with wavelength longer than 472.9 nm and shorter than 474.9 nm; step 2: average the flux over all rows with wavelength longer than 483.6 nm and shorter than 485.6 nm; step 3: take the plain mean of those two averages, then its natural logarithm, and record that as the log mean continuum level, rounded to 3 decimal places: 3.262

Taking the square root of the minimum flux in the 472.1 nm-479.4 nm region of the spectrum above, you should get 4.85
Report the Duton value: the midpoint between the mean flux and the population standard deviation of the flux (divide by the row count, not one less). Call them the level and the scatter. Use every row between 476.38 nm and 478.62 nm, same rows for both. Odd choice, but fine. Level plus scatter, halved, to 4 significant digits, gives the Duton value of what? 13.38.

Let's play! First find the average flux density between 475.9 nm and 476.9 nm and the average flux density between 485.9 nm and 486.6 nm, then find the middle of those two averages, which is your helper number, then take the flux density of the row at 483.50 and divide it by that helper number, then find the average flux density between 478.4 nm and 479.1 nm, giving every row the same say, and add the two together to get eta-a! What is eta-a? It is 26.9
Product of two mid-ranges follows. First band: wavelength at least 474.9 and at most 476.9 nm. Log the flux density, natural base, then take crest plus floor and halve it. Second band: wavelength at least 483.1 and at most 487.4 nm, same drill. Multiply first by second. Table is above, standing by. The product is 9.7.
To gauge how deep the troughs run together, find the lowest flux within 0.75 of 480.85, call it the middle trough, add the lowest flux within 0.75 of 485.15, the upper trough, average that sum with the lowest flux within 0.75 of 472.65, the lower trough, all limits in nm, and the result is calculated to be 35.1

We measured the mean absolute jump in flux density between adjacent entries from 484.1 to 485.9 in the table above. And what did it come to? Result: 1.0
